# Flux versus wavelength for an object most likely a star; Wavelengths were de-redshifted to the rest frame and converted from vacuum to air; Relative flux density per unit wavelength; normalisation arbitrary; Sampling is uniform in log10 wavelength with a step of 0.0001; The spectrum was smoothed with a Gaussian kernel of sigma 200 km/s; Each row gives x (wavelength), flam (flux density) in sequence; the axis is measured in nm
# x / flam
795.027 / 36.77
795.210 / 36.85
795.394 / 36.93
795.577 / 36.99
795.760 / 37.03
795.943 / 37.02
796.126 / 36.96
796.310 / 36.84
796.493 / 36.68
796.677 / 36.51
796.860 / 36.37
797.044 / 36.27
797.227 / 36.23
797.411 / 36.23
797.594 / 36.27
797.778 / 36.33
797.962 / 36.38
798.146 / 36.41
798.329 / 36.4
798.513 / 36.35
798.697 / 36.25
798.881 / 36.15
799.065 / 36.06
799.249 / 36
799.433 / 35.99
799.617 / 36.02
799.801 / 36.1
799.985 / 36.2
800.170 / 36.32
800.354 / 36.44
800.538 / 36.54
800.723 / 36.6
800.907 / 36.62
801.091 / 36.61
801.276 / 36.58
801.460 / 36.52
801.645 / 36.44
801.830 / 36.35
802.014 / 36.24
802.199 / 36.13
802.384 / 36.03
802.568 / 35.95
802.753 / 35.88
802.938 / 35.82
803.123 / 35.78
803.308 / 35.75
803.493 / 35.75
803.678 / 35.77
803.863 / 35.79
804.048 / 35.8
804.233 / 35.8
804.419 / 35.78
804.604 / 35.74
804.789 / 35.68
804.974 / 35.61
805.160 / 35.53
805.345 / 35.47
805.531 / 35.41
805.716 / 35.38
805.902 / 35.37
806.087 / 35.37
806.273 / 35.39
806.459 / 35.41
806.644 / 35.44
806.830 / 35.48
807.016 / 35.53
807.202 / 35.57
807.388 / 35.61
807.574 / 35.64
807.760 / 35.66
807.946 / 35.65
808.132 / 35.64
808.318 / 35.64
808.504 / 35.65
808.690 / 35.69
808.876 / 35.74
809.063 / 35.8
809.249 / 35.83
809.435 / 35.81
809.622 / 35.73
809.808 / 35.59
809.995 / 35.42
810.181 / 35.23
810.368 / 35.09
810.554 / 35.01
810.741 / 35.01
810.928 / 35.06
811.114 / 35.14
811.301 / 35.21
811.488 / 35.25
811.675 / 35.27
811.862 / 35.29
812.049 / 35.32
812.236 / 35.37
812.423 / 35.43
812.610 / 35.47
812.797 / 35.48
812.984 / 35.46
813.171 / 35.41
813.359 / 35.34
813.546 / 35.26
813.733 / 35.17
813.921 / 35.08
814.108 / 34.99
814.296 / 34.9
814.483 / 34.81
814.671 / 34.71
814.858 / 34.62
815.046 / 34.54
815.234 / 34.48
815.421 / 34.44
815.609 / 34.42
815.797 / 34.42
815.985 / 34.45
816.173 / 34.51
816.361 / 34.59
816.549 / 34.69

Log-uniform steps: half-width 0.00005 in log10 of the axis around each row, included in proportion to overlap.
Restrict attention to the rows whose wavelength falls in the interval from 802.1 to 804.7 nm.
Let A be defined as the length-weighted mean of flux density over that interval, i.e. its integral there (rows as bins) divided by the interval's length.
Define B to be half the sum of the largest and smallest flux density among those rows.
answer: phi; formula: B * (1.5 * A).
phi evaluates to 1932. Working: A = 35.8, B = 35.9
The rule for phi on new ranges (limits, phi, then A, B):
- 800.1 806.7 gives 1940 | 35.9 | 36.0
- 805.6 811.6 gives 1885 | 35.5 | 35.4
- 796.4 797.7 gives 1989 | 36.4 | 36.5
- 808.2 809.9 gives 1914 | 35.7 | 35.7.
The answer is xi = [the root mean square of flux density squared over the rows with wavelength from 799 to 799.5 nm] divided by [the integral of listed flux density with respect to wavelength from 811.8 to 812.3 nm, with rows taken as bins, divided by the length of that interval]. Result 36.7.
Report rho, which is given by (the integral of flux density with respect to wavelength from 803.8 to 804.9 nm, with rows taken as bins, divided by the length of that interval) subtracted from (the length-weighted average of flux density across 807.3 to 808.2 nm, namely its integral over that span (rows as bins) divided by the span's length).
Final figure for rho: -0.1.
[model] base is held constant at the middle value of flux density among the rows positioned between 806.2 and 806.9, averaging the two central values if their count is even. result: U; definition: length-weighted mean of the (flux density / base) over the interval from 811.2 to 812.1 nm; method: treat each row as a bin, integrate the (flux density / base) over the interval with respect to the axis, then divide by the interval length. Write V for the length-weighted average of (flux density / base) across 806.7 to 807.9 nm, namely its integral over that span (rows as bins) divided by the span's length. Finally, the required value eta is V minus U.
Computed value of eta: 0.009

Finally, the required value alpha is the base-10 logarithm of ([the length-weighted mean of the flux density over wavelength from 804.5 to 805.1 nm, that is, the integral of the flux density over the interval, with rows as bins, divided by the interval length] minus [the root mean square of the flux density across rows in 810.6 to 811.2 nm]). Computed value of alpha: -0.2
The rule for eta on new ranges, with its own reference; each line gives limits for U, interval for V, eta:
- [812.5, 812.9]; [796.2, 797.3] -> 0.028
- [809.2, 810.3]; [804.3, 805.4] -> 0.002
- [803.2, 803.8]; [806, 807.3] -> -0.009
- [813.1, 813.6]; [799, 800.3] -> 0.023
